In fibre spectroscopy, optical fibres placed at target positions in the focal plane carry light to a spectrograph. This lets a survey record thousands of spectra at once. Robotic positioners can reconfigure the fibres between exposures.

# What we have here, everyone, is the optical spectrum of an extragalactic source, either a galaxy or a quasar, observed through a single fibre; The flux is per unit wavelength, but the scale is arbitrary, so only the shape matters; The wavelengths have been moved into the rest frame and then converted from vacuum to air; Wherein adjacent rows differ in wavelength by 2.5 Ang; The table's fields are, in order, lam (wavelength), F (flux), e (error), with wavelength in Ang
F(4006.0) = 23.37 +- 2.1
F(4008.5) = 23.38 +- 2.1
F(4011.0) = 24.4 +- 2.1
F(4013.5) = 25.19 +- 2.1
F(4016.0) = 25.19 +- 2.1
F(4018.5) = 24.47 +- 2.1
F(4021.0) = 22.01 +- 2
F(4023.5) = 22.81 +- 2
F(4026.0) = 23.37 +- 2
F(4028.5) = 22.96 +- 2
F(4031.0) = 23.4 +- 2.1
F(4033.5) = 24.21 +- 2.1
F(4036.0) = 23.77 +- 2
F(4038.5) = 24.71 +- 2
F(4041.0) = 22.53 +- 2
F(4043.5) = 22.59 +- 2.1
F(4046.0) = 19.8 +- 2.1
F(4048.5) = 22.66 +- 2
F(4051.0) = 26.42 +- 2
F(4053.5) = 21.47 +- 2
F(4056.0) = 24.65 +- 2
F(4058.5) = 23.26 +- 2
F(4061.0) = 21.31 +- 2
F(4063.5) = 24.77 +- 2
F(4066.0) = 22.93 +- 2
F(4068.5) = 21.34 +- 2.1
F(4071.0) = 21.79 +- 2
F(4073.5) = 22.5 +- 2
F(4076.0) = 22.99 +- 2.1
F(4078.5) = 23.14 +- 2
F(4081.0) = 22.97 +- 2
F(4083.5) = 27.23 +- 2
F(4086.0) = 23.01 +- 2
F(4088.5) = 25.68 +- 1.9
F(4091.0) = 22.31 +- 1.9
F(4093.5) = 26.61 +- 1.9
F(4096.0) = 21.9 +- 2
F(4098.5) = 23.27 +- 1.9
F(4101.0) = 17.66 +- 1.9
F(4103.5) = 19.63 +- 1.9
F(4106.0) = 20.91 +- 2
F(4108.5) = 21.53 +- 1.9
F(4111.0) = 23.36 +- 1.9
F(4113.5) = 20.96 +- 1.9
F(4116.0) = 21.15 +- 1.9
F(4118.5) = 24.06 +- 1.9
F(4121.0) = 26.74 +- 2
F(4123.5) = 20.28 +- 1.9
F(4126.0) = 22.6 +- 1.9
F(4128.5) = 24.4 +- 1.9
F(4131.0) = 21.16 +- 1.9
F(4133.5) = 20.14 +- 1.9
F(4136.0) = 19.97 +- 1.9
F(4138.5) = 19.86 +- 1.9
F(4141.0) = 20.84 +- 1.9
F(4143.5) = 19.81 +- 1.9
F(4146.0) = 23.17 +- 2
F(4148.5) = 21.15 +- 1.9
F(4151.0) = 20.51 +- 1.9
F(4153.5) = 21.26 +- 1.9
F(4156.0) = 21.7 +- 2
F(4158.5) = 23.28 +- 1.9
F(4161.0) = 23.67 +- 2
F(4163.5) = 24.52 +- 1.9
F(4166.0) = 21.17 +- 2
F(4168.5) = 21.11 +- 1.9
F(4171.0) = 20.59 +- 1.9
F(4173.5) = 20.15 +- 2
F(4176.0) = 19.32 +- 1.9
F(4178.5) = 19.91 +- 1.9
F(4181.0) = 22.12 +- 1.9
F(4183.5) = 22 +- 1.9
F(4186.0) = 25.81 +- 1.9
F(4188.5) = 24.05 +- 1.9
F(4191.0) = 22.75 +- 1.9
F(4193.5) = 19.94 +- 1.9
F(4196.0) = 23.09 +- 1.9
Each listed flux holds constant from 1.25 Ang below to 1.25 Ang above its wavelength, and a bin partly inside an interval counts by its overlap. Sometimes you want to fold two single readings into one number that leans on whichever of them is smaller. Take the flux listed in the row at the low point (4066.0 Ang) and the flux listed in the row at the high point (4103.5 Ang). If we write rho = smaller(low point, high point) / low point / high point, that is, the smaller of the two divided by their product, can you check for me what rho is 0.0436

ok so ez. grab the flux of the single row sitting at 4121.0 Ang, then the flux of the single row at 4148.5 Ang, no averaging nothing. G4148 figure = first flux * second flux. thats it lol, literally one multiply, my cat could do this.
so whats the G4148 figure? 566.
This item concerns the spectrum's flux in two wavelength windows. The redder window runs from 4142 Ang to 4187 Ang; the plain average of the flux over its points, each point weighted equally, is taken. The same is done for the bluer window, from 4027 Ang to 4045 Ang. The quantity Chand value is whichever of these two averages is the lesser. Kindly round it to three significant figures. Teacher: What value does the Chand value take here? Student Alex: 21.7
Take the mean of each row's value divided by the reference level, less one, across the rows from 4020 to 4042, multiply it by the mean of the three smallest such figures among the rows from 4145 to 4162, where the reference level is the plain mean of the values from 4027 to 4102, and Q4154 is -0.0007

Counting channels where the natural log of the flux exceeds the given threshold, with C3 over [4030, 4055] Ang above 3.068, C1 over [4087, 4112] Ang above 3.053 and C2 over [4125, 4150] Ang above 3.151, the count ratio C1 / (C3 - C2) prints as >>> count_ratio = 1.00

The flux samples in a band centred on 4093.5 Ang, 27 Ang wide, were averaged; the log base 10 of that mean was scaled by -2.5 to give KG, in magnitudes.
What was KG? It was -3.40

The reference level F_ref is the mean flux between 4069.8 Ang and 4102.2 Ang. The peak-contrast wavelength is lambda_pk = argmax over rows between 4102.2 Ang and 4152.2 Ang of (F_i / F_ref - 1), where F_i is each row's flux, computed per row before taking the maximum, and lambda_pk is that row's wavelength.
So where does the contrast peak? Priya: 4121.0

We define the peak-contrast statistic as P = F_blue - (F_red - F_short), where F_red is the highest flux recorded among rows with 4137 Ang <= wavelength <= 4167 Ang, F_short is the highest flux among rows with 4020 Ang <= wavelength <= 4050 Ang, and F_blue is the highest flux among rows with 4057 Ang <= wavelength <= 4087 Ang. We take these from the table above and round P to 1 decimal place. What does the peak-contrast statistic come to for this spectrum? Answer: 27.4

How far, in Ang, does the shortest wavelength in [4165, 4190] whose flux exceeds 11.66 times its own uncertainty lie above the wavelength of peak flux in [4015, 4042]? 170.0 Ang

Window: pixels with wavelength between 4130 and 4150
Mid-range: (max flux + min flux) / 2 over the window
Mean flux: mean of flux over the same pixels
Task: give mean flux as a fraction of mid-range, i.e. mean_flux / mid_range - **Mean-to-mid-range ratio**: 0.966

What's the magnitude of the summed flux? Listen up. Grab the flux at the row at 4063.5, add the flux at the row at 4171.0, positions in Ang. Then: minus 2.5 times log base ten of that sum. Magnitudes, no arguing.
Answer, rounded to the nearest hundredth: -4.14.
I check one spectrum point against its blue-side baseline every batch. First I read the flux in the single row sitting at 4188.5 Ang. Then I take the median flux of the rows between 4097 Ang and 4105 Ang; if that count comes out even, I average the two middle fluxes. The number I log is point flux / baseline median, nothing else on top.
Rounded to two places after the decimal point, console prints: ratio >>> 1.23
